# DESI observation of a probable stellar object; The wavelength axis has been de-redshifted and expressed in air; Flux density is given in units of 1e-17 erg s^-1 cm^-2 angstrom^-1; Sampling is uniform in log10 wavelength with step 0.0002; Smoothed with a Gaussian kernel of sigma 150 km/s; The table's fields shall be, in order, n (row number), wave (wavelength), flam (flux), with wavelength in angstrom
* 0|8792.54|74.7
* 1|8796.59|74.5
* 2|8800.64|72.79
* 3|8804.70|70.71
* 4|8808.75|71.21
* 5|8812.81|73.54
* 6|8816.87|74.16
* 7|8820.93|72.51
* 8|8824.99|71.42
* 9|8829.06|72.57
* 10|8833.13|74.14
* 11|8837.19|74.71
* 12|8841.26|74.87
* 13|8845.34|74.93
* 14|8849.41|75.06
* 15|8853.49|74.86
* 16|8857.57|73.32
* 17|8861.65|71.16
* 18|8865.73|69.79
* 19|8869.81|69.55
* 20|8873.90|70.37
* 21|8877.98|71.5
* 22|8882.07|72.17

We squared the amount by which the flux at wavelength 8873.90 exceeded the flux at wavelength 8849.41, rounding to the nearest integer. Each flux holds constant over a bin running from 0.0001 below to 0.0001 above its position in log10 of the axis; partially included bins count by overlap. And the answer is 22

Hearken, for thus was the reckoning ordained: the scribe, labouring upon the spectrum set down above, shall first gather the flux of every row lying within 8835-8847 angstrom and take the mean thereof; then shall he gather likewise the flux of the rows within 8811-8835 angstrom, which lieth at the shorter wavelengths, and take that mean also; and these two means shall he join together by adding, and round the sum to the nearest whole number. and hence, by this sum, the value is 148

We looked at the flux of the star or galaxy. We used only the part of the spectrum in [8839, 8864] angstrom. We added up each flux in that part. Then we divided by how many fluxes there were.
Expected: 74.0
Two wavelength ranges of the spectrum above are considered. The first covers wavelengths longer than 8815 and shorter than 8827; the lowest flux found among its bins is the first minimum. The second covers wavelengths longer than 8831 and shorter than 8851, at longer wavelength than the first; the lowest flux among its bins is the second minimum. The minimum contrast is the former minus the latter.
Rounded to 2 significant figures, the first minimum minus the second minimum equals -2.7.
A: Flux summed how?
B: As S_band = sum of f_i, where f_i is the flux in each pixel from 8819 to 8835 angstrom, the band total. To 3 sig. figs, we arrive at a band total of 291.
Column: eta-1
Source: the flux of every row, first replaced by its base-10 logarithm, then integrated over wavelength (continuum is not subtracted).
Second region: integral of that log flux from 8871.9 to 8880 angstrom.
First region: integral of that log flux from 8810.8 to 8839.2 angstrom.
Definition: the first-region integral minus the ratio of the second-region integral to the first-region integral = 53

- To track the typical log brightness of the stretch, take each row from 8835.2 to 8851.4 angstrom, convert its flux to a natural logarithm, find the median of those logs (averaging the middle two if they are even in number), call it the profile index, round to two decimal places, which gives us 4.32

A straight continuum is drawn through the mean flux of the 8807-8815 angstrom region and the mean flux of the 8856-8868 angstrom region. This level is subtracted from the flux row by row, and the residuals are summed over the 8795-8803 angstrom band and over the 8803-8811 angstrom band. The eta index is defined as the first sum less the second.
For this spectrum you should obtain 5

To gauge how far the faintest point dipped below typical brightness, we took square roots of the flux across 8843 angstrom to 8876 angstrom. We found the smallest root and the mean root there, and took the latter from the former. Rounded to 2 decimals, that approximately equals -0.17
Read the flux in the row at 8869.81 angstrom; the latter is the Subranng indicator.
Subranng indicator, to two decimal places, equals 69.55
